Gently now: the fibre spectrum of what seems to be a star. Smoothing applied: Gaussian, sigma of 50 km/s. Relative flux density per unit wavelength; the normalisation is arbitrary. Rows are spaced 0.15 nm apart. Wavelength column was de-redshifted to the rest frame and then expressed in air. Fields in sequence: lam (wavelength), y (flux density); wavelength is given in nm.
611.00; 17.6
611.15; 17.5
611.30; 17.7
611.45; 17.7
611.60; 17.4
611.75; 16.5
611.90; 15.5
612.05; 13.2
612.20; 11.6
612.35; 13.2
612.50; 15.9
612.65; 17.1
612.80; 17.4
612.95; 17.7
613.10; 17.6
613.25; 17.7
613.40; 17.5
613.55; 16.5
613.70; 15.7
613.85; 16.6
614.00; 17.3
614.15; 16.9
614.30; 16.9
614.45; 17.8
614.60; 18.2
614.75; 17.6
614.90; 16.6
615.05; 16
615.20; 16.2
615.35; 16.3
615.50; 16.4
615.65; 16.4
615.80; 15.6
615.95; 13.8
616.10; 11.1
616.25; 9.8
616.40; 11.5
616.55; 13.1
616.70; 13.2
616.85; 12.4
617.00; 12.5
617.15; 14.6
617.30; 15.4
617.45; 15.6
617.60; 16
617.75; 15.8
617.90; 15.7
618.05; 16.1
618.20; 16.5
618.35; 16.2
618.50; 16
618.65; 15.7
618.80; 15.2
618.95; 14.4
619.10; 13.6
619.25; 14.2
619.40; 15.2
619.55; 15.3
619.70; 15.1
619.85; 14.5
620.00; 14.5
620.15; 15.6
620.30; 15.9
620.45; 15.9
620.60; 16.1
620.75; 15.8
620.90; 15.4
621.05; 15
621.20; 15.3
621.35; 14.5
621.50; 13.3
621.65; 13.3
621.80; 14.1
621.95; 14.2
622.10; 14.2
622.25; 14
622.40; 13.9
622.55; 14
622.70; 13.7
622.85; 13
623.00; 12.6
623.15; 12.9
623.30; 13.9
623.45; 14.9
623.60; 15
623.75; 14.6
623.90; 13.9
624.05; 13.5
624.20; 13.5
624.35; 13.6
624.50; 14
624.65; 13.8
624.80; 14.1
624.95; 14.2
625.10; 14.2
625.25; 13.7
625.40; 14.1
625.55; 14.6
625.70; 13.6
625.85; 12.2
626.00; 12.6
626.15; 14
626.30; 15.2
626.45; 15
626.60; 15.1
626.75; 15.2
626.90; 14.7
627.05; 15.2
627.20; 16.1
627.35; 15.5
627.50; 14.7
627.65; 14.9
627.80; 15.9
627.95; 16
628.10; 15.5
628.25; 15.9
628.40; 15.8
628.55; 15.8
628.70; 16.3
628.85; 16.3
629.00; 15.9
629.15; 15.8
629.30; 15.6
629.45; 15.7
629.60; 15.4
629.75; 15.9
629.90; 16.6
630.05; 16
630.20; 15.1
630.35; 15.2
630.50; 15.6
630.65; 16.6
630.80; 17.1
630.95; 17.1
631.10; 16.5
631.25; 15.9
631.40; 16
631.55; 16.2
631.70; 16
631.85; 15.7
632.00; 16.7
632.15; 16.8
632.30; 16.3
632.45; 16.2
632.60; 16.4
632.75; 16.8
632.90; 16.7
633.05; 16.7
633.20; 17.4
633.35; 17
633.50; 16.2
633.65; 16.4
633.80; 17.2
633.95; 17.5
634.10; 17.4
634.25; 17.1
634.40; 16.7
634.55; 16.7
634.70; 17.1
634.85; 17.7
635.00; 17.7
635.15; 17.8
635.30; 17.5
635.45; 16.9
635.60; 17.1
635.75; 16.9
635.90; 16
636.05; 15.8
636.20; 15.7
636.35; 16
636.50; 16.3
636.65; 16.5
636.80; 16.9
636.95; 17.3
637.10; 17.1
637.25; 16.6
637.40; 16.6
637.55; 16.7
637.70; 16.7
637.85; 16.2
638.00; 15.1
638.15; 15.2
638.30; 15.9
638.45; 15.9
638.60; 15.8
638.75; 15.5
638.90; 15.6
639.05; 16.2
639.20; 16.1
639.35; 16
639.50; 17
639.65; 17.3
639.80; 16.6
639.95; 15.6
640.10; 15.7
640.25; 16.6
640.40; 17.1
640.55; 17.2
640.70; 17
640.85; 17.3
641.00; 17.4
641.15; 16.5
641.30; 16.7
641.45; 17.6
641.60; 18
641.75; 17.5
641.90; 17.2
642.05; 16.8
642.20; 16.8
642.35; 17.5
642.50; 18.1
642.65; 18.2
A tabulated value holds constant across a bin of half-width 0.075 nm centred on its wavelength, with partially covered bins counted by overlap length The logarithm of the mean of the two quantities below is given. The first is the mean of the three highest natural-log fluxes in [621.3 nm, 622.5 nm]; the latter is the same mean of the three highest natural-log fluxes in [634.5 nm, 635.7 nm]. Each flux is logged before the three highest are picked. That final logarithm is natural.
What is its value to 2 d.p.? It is 1.02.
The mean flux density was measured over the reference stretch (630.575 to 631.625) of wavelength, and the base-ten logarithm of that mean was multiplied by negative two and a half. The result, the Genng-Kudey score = -3.04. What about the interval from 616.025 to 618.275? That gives -2.86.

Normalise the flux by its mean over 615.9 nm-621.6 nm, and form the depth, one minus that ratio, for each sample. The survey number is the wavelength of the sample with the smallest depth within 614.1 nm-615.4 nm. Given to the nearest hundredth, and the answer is 614.60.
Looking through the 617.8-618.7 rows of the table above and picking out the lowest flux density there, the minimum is 15.7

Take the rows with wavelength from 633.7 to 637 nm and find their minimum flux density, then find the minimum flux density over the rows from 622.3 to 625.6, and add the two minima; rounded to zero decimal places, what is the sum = 28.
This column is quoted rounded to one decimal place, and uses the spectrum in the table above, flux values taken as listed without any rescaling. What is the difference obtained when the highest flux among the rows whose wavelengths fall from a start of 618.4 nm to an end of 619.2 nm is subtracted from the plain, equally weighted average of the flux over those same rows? -1.0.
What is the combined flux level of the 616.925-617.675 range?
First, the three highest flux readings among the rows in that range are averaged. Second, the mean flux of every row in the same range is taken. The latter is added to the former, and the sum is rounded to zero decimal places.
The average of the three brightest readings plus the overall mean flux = 30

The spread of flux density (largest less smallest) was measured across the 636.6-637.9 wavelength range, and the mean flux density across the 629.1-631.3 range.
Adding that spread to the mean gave 17.1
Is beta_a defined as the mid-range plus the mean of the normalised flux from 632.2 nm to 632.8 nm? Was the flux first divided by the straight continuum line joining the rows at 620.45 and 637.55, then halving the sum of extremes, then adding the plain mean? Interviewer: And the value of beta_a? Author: 2.00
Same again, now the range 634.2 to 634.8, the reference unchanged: 2.04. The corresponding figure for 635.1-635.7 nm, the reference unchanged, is 2.09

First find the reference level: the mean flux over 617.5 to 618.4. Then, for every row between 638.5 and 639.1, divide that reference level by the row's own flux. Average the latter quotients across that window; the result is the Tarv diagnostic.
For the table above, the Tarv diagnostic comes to 1.02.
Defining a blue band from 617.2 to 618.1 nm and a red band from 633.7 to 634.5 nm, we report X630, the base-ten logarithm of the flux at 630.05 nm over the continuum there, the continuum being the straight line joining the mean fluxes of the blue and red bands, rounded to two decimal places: -0.02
